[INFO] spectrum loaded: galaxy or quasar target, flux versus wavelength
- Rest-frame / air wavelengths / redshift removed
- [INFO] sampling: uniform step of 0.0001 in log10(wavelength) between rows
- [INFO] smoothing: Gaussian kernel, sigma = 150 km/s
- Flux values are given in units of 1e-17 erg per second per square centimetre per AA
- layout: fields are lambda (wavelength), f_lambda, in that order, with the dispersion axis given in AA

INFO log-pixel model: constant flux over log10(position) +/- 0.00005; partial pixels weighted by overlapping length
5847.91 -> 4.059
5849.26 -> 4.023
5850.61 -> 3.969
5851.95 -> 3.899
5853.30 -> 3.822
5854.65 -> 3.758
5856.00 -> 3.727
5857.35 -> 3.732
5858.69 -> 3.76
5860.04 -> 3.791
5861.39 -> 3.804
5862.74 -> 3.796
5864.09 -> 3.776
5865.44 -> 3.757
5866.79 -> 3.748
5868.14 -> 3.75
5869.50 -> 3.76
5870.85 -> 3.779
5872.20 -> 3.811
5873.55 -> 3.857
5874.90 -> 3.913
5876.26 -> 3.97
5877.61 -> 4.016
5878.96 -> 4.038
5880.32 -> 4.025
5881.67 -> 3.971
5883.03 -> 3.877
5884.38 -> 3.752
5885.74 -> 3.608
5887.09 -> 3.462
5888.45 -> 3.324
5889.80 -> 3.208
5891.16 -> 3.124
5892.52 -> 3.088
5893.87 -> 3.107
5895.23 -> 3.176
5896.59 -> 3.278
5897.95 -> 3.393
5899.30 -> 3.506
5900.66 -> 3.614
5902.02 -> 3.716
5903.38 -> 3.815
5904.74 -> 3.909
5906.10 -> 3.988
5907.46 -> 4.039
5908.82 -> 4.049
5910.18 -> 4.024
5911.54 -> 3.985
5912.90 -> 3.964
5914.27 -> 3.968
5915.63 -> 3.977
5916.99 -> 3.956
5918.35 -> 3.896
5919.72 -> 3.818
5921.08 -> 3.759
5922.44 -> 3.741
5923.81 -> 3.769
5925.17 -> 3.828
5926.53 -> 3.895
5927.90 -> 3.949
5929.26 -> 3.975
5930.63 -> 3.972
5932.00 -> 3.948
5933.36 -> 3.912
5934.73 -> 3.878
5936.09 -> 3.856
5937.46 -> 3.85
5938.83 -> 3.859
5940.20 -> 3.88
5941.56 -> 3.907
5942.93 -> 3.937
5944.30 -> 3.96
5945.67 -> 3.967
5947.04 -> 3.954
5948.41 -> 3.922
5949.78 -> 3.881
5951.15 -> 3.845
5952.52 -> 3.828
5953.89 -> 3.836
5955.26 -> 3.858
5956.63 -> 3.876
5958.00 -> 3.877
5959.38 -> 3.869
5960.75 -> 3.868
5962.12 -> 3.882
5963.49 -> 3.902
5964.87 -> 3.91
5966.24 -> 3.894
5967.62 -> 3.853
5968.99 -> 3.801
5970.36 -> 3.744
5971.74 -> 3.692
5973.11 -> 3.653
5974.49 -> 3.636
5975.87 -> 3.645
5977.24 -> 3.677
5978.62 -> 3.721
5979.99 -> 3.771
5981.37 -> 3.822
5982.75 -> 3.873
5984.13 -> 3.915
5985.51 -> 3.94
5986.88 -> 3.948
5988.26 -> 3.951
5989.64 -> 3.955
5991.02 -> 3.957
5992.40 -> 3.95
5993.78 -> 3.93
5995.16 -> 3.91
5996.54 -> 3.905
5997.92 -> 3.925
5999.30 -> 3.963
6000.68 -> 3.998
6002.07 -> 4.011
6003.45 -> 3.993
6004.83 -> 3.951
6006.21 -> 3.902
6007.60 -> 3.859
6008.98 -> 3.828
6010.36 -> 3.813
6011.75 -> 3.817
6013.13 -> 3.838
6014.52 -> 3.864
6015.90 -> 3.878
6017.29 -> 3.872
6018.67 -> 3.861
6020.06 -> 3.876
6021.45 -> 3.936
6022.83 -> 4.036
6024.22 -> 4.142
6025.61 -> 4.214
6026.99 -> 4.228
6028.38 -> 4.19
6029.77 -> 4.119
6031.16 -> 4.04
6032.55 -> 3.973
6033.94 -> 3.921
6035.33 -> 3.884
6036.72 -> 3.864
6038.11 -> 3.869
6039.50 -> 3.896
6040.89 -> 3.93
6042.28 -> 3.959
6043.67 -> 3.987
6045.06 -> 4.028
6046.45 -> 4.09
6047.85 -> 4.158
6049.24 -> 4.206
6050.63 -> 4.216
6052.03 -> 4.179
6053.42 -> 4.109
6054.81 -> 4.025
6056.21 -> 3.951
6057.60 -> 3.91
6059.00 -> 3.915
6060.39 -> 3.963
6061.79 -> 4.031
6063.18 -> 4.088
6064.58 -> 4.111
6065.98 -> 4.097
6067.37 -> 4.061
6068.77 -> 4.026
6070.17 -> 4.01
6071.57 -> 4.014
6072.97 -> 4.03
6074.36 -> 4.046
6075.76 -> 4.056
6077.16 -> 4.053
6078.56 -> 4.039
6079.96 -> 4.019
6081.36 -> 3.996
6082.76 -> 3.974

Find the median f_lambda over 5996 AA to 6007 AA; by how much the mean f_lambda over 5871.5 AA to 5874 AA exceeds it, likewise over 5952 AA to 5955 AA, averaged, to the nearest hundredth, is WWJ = -0.12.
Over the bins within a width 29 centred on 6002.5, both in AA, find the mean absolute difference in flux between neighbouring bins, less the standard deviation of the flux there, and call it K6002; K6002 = -0.04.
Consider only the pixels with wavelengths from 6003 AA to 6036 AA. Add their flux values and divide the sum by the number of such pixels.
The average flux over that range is 3.96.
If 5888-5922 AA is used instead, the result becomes 3.67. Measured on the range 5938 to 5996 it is 3.86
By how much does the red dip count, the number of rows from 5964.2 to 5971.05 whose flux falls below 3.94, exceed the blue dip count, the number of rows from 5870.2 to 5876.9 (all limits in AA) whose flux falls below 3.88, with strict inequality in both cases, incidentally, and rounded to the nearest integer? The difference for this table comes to 2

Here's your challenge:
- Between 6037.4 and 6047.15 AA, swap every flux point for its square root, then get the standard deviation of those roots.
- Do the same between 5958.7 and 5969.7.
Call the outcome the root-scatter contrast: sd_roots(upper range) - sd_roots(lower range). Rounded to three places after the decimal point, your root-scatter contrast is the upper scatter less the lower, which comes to 0.010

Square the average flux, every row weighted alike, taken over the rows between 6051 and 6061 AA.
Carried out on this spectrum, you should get 16.1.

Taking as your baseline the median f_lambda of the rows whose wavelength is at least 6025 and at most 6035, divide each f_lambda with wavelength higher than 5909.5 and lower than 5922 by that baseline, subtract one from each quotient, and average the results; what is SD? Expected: -0.047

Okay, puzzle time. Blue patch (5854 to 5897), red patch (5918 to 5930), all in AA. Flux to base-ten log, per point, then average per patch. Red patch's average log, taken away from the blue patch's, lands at -0.021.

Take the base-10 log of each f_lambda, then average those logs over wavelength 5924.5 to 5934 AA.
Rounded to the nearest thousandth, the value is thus 0.594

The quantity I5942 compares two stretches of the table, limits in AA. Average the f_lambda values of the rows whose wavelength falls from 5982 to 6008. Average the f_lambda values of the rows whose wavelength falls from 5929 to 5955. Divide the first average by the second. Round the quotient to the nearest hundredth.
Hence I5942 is 1.01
